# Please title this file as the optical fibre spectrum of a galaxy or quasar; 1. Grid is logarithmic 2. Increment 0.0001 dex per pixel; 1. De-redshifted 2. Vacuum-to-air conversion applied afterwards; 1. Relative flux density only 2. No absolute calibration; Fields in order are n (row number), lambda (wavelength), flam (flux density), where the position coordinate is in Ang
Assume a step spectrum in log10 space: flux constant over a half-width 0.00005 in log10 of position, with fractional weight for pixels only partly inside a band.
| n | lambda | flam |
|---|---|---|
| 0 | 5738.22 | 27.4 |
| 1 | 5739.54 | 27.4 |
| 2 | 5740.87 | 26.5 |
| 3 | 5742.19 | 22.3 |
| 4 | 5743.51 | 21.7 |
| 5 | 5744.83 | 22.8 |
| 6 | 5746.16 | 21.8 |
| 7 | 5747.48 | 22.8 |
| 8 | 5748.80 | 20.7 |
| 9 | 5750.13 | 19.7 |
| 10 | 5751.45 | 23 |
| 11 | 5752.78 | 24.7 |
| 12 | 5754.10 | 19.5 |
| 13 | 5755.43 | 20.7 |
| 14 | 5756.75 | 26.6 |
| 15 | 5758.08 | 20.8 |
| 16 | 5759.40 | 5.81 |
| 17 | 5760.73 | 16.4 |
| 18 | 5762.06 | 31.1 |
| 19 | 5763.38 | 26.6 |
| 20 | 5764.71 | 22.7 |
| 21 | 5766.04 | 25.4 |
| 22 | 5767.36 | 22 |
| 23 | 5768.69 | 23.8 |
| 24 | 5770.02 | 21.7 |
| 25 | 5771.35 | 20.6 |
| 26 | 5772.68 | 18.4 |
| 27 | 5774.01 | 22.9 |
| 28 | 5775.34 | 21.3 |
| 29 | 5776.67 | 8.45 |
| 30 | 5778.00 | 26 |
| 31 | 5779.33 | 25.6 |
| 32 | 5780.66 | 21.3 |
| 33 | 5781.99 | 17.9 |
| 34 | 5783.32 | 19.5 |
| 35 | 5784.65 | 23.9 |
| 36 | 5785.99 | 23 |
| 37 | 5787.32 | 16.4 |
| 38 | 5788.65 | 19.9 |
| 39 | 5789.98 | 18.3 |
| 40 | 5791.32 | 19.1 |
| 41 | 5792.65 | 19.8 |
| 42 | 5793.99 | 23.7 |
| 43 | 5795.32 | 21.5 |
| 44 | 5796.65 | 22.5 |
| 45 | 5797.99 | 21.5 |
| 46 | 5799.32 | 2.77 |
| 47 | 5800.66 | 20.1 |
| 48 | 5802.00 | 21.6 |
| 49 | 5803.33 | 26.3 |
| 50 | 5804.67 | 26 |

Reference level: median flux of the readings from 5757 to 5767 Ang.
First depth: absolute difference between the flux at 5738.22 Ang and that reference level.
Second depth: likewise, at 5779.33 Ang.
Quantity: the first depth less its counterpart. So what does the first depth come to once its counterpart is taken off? 1.8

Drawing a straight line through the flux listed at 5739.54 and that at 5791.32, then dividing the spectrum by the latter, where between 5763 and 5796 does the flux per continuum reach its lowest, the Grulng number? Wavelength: 5776.67 Ang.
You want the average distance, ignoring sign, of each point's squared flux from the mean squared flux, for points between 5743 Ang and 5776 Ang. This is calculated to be 112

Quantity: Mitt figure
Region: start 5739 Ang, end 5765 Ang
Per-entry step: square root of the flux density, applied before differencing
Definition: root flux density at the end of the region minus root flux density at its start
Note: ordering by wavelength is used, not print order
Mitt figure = -0.5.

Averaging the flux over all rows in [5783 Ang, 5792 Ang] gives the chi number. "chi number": 20.0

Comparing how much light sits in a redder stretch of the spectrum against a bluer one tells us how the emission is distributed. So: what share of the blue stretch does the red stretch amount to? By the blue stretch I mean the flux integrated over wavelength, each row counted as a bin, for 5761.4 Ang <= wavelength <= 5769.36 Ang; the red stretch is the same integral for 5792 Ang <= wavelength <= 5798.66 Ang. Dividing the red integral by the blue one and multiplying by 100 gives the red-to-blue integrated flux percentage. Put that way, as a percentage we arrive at 72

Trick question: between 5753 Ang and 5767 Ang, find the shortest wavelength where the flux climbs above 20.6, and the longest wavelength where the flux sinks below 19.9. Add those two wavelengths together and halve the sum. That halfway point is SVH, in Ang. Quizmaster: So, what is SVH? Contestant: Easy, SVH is 5758.1 Ang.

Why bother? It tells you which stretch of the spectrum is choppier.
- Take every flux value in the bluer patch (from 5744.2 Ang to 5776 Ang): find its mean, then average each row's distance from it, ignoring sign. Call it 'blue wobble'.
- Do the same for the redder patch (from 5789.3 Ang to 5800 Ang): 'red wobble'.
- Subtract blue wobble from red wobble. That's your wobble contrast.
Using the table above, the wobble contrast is 1.3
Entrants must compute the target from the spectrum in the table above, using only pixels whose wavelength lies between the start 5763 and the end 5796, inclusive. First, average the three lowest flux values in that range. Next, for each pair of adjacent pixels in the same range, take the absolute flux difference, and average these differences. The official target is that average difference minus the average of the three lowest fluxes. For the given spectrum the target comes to -10.6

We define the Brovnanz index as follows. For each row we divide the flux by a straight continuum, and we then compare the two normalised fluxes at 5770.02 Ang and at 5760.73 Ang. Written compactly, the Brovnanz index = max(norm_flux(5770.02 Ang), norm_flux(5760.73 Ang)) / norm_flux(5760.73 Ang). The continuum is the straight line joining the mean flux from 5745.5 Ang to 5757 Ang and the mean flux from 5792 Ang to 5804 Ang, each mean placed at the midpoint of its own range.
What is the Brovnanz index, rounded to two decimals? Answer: 1.35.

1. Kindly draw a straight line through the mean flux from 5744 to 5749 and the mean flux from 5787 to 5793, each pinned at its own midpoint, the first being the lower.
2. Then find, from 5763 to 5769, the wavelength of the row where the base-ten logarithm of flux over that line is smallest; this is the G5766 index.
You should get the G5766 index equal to 5767.36 Ang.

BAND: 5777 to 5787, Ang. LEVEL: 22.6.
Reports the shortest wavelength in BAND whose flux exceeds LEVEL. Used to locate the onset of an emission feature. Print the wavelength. 5778.00 Ang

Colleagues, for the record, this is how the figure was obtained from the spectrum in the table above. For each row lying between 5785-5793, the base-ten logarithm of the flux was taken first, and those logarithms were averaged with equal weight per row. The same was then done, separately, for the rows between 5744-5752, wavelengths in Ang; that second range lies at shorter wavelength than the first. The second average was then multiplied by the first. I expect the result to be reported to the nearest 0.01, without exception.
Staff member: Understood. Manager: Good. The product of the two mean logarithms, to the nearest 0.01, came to 1.72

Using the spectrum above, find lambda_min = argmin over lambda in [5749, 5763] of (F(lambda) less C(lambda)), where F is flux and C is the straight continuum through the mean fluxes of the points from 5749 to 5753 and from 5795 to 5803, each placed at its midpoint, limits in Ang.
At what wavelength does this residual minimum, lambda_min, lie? 5759.40 Ang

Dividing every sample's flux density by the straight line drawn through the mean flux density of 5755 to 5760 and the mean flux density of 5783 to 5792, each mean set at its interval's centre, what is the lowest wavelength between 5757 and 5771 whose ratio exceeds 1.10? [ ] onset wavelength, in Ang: 5758.08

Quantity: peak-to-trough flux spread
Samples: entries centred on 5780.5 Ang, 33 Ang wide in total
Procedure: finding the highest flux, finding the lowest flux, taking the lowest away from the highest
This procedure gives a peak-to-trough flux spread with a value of 18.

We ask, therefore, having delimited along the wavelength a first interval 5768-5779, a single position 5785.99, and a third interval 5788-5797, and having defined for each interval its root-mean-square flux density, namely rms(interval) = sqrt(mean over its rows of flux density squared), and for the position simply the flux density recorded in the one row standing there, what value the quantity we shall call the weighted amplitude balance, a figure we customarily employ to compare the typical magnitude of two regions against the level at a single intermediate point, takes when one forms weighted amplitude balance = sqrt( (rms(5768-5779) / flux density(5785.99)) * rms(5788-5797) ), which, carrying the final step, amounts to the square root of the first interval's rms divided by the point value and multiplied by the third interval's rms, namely 4.4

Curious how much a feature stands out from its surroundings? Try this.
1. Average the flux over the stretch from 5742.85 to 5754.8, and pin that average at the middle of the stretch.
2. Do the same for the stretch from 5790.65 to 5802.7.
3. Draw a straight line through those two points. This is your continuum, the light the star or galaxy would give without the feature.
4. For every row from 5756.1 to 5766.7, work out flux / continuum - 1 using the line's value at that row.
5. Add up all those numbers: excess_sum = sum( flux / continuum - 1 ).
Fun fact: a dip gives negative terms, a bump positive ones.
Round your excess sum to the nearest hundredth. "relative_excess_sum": 0.30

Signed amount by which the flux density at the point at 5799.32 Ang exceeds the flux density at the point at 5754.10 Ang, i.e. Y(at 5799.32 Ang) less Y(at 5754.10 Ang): -17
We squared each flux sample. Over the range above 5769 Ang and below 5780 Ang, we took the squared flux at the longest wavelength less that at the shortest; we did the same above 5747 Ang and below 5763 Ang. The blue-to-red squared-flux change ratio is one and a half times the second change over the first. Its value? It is 4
